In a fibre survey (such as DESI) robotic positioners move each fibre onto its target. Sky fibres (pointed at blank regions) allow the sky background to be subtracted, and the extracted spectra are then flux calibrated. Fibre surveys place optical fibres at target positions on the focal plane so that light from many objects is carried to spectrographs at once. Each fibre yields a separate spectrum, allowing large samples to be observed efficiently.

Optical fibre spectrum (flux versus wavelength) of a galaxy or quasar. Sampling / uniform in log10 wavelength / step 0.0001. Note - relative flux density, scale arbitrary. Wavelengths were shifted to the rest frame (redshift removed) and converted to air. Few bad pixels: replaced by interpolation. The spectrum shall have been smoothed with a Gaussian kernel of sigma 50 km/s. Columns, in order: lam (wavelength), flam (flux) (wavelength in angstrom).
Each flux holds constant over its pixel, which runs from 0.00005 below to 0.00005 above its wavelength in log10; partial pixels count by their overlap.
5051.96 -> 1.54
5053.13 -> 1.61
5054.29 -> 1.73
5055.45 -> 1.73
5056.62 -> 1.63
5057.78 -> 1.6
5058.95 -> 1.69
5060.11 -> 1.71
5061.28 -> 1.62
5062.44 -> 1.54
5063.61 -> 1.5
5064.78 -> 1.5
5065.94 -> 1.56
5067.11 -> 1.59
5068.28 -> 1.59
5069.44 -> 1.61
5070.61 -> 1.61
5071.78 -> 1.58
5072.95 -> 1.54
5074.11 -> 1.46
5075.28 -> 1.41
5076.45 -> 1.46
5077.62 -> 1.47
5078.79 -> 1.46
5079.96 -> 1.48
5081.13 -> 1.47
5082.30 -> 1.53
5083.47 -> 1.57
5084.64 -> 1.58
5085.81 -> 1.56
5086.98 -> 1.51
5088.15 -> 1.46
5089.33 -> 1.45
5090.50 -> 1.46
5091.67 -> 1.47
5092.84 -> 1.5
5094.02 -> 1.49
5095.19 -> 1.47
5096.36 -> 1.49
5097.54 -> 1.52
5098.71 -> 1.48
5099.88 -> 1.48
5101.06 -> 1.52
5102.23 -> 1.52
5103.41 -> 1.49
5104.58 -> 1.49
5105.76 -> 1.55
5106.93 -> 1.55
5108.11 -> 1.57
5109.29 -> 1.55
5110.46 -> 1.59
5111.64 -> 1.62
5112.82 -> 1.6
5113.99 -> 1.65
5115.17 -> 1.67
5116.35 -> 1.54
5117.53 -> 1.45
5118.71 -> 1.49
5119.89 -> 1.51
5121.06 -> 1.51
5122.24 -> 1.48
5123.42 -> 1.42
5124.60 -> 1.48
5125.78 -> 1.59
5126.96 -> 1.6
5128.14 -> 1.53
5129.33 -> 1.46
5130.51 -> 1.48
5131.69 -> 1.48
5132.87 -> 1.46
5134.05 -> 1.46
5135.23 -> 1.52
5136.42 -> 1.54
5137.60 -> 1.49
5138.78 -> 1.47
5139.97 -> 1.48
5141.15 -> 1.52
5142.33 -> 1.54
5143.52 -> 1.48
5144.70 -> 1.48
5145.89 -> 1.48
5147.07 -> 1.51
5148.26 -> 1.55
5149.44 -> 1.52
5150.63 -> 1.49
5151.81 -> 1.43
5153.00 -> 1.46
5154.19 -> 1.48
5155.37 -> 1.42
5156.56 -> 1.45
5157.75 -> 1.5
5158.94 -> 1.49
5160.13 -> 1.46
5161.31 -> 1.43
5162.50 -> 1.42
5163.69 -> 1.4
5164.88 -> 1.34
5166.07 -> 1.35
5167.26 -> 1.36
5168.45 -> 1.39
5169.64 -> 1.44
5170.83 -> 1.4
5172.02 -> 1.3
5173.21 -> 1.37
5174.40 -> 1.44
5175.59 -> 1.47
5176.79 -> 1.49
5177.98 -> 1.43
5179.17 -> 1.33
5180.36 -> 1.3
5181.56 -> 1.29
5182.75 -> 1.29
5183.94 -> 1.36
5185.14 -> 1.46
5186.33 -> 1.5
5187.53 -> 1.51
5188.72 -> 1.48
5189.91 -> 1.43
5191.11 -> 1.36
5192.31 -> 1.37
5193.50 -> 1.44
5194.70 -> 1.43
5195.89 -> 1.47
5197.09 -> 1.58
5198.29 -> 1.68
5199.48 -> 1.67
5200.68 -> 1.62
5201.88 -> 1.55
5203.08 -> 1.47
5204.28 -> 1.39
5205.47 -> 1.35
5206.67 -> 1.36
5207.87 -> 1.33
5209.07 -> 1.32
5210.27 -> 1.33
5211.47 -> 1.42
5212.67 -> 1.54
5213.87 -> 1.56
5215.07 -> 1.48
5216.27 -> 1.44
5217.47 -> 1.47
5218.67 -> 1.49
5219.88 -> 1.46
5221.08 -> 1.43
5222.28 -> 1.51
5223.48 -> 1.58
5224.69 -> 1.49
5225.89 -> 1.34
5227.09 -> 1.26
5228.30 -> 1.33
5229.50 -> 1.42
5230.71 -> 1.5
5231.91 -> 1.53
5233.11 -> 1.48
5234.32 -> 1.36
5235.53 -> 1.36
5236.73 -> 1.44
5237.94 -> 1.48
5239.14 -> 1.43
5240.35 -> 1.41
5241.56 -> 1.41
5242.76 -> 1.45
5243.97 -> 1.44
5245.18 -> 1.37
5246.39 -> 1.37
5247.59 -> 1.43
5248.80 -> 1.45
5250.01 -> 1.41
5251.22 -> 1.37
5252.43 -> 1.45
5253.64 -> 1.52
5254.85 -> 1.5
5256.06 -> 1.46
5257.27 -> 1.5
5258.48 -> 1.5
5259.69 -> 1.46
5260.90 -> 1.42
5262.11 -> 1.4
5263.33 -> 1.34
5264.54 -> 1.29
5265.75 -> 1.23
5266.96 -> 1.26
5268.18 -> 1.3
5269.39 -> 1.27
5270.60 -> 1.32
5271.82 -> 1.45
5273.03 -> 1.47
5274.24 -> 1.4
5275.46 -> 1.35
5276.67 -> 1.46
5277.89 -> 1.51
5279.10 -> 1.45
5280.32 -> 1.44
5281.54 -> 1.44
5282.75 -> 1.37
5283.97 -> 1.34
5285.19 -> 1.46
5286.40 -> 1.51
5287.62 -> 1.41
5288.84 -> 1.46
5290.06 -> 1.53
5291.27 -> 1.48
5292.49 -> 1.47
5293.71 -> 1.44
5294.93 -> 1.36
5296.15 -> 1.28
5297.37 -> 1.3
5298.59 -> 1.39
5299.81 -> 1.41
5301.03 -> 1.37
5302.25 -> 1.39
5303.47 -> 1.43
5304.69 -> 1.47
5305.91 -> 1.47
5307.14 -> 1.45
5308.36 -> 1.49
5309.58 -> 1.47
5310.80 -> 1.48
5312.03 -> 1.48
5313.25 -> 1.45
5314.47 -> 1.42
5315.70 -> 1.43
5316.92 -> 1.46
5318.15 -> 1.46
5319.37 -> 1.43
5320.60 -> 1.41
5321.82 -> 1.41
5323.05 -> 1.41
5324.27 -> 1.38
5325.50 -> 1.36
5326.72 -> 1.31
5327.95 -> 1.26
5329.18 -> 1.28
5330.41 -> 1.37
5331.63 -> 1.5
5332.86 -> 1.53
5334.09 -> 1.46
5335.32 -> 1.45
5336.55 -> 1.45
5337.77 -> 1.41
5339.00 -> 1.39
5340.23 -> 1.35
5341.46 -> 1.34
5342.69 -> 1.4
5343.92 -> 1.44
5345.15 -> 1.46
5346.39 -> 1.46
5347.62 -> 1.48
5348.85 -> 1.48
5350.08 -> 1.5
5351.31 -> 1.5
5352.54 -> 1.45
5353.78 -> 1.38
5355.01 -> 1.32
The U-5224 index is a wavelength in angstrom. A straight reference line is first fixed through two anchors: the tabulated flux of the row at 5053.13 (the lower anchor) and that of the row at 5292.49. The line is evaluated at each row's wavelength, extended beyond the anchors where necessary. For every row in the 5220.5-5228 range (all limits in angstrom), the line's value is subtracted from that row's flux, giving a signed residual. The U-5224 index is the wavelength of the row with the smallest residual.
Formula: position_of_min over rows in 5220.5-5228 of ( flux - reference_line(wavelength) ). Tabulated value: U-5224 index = 5227.09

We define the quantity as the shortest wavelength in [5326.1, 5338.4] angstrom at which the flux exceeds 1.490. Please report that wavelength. 5331.63 angstrom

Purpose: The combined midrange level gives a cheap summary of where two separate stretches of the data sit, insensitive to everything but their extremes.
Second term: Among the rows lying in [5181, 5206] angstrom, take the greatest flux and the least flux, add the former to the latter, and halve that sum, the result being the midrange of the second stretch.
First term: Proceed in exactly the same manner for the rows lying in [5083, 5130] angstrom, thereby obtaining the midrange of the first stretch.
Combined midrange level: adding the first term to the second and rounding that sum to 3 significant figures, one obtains 3.03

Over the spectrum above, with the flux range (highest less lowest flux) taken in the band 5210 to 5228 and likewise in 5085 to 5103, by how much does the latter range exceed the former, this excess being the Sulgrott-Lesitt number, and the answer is -0.21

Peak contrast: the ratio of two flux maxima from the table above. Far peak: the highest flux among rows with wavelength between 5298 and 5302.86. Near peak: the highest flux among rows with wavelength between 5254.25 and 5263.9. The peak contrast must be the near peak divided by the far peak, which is 1.06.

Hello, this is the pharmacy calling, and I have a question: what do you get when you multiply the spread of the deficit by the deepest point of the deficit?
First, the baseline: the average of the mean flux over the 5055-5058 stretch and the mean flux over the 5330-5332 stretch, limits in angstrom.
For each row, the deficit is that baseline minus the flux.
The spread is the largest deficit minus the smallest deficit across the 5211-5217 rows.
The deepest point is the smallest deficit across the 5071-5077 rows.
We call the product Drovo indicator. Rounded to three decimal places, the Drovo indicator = -0.005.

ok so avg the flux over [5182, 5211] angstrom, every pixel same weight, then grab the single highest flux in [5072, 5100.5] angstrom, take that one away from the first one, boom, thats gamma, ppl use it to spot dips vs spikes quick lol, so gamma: -0.13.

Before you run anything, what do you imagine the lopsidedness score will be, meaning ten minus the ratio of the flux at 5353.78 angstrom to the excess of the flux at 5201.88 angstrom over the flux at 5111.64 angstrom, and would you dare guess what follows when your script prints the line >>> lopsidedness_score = 29.7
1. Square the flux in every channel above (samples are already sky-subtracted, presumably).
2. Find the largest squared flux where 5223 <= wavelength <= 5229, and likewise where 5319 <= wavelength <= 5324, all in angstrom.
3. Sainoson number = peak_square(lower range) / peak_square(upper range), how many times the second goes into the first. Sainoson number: 1.22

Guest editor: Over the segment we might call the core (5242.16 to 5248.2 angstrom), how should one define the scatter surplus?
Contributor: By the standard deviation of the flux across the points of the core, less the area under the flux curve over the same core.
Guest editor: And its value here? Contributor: -8.5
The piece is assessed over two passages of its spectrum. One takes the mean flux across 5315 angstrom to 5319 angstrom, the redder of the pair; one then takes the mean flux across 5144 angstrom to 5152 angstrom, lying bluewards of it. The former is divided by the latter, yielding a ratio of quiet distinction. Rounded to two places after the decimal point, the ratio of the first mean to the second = 0.97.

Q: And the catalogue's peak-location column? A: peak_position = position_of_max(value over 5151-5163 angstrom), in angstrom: 5157.75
